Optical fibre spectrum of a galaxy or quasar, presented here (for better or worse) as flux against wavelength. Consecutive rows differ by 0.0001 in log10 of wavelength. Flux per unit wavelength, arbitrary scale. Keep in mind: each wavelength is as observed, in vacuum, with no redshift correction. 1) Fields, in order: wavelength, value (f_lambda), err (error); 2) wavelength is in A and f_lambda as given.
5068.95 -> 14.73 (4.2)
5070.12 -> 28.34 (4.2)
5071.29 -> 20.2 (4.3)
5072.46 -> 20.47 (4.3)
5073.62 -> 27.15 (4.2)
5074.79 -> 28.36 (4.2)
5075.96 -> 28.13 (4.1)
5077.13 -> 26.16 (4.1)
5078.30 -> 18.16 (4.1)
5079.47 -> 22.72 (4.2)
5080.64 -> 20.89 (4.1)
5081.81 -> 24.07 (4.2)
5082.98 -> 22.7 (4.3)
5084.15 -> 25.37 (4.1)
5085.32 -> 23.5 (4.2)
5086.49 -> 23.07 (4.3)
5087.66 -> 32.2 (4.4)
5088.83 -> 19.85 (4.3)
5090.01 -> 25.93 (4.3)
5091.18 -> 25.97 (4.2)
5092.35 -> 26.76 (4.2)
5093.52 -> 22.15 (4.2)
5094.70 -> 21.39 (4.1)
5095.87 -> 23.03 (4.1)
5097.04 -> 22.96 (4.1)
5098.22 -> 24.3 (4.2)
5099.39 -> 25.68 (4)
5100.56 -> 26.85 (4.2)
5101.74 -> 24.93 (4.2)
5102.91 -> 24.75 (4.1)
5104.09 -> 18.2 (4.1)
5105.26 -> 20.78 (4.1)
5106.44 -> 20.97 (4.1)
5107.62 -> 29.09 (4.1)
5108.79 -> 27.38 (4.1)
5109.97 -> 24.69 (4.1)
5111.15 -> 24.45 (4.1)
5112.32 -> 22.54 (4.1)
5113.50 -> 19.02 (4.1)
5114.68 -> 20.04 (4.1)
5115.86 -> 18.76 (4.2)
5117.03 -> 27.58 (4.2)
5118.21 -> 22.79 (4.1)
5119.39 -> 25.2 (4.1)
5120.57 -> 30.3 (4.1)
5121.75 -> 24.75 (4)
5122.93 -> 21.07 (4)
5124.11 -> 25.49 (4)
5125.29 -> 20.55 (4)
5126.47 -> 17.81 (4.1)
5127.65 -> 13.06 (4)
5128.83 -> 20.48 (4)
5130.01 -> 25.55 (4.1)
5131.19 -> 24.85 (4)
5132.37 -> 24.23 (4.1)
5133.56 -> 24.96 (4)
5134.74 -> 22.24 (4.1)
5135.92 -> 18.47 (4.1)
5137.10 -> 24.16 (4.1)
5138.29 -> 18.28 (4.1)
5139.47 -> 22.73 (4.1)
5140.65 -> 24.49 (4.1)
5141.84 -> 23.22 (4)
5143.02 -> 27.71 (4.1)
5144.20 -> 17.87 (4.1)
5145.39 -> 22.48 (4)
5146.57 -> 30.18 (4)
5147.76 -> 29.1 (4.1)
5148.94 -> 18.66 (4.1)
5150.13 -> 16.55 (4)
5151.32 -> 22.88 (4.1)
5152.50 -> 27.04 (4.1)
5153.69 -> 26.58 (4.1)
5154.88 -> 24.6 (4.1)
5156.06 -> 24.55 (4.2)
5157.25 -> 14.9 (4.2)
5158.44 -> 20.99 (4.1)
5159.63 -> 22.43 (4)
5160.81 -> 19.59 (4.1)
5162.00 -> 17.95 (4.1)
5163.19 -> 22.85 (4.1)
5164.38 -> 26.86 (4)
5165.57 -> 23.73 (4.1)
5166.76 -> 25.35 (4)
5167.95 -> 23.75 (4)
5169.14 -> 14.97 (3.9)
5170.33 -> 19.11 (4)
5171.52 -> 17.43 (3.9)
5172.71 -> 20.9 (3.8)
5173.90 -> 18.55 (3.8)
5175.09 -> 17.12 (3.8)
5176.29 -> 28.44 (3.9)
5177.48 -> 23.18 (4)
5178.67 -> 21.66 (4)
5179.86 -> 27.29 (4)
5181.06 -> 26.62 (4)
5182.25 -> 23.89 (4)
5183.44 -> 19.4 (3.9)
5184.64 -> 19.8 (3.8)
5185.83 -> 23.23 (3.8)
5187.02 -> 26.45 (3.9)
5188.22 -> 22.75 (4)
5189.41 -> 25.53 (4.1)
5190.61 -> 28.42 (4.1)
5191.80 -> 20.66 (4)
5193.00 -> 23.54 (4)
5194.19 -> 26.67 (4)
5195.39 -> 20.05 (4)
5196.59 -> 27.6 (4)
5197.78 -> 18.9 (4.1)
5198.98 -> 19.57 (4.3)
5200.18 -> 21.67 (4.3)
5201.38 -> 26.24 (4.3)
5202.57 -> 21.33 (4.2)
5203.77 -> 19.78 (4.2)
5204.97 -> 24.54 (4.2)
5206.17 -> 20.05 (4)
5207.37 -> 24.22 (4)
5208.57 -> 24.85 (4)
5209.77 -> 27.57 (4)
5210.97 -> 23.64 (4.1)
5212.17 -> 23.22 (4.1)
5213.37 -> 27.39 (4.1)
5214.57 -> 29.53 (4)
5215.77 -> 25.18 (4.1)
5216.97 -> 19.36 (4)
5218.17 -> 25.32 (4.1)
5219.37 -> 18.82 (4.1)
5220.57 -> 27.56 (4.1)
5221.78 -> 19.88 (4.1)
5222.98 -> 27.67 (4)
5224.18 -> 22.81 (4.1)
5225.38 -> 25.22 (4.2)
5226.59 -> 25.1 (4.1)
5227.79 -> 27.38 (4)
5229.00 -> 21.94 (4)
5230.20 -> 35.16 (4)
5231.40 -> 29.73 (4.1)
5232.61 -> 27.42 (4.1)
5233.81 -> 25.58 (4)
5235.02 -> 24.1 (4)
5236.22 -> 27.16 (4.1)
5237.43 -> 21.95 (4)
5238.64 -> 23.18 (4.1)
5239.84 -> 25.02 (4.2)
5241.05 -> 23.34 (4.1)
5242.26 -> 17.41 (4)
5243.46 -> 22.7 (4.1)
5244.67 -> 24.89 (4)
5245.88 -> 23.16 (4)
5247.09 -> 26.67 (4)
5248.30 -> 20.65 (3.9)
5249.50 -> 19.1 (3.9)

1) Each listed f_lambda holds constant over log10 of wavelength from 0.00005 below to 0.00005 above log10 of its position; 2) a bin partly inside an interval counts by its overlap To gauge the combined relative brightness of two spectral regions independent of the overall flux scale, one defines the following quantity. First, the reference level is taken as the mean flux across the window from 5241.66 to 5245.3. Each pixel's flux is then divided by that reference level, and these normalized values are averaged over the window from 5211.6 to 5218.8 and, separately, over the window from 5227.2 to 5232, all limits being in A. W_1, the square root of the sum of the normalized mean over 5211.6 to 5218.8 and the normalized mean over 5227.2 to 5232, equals 1.57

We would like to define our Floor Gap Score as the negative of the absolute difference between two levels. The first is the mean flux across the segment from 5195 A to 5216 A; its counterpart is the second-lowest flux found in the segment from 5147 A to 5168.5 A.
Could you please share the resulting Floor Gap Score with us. -7.1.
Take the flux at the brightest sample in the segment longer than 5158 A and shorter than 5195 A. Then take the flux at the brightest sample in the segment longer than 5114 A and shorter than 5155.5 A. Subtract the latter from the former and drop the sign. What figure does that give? 1.9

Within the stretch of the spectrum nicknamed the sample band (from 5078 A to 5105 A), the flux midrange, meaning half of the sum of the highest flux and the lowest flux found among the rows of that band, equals 25.2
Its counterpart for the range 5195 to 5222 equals 24.2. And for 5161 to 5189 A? 21.7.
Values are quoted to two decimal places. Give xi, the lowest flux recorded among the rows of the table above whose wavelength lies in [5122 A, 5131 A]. 13.06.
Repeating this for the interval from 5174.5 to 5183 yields 17.12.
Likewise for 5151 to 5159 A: 14.90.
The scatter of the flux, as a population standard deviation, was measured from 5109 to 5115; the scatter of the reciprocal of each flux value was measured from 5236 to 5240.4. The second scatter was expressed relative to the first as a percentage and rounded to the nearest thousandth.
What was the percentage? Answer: 0.144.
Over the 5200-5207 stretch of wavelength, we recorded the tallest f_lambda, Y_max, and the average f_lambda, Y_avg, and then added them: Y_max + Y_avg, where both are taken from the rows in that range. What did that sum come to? 49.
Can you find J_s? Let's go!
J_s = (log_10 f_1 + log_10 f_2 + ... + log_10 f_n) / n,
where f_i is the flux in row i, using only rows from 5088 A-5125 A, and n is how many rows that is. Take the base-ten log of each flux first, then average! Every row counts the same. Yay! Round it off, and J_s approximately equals 1.37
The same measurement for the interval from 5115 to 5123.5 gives 1.38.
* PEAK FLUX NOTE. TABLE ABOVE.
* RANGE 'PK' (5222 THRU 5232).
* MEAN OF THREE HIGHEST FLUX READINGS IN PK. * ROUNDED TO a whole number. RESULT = 31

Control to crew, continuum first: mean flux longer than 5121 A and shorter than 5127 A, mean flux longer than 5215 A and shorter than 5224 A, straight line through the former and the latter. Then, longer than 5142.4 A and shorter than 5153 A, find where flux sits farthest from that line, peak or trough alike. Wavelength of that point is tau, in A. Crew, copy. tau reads 5146.57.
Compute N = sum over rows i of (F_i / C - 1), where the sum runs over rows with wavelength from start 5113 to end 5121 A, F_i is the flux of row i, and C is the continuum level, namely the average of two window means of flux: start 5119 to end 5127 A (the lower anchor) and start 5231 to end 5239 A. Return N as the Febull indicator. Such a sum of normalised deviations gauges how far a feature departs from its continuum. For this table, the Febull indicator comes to -0.34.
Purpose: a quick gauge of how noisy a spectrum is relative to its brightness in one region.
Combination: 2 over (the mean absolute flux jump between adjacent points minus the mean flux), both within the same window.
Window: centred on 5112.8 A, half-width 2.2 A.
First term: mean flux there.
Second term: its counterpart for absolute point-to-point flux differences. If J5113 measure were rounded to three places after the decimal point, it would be -0.103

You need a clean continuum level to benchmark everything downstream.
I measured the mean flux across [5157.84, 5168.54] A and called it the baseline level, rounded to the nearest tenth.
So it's 22.6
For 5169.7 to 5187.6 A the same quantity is 22.2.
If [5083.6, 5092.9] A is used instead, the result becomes 25.3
